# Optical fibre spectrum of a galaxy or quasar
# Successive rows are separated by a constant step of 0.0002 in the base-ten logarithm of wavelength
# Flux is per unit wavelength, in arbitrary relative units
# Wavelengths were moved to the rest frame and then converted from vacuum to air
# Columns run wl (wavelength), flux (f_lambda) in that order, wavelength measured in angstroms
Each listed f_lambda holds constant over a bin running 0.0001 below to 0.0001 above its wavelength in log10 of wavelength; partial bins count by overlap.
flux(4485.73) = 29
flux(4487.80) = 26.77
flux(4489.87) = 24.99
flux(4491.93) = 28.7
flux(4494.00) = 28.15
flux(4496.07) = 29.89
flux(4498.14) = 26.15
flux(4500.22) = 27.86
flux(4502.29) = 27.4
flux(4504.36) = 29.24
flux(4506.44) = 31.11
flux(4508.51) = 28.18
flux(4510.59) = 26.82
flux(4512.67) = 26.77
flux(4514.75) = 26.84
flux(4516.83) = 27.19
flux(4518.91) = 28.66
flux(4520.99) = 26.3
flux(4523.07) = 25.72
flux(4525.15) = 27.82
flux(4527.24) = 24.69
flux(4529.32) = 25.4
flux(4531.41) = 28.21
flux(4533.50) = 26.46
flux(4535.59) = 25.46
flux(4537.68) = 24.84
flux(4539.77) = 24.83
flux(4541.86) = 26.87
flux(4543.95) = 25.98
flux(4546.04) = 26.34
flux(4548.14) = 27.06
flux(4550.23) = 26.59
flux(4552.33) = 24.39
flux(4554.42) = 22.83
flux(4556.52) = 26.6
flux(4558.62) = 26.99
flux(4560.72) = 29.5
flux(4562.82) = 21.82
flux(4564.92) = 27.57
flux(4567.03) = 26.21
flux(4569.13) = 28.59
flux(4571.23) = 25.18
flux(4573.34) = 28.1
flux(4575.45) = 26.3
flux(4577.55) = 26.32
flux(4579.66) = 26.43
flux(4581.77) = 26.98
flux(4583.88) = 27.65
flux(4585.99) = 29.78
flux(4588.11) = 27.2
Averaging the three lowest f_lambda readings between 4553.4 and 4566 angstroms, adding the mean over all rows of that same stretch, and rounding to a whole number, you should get 50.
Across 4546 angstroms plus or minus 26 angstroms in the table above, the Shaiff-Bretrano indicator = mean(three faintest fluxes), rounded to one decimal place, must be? 23.0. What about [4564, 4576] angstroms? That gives 25.9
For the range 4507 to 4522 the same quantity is 26.6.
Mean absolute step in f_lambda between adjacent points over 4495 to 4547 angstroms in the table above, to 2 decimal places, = 1.43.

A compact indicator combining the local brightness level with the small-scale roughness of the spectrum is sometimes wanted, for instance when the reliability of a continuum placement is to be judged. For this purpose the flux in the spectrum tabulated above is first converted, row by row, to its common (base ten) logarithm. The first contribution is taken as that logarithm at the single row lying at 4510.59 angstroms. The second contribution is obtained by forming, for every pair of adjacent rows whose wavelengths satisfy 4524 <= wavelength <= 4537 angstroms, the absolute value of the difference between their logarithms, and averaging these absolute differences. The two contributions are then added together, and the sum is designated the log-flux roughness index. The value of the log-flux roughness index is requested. 1.46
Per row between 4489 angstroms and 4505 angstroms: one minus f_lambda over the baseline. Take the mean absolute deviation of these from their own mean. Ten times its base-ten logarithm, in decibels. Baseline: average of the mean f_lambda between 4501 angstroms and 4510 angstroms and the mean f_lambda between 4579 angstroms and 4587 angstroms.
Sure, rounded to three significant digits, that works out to -13.7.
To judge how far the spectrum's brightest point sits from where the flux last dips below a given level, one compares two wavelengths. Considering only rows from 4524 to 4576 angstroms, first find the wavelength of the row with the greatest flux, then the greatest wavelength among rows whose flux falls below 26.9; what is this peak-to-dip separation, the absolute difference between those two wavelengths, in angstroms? 14.7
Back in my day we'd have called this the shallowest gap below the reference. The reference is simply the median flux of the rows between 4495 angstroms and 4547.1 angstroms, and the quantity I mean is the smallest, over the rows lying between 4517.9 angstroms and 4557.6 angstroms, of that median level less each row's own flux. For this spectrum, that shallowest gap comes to -1.8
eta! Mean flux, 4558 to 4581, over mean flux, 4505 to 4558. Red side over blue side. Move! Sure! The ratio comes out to 1.01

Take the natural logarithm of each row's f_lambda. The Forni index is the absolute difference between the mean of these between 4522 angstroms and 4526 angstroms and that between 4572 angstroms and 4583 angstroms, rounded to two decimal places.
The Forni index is 0.00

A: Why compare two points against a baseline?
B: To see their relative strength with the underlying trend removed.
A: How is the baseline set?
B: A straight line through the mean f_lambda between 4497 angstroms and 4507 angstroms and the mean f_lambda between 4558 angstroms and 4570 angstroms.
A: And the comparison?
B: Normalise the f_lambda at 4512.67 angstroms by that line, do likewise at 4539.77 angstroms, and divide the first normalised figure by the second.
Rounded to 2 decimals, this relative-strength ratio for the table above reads 1.05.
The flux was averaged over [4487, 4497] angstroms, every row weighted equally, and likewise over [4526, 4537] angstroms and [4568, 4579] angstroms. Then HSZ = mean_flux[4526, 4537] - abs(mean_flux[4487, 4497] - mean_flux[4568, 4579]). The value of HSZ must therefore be 25.2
